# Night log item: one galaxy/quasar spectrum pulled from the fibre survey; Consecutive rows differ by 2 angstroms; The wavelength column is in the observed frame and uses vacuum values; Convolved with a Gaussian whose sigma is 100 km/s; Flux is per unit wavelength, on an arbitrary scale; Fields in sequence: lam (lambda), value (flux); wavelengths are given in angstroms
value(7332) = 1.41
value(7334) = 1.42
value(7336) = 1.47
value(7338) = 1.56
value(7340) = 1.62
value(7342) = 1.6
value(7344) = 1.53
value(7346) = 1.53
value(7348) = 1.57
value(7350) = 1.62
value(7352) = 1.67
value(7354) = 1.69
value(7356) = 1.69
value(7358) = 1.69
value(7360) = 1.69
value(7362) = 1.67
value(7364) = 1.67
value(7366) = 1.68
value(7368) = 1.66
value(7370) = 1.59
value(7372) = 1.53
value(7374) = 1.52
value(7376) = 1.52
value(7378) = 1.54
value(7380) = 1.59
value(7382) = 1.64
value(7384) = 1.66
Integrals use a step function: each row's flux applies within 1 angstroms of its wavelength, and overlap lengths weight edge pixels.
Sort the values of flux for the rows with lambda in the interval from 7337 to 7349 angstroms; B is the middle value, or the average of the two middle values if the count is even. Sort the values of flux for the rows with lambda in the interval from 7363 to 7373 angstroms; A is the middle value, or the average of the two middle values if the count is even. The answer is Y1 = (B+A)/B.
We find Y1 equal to 2.06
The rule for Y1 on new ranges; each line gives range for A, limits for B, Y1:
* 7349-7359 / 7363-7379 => 2.08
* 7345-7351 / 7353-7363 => 1.93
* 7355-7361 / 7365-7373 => 2.04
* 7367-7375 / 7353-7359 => 1.92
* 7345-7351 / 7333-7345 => 2.02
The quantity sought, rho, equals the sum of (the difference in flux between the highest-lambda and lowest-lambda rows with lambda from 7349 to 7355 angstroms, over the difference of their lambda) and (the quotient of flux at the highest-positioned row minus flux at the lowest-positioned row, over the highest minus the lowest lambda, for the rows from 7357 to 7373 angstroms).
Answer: 0.006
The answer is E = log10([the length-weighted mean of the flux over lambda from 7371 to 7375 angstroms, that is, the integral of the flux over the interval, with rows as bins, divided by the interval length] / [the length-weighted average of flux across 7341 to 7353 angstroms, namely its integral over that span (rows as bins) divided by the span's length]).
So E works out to -0.02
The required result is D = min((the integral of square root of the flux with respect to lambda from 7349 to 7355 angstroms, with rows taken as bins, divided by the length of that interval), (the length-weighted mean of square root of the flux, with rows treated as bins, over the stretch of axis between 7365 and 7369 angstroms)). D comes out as 1.288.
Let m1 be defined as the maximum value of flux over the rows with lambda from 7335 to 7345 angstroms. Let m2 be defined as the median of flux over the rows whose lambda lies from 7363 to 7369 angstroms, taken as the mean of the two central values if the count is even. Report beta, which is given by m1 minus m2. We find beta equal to -0.05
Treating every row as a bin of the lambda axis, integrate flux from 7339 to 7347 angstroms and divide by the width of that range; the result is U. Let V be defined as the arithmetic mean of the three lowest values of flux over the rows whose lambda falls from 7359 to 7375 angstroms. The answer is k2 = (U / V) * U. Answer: 1.59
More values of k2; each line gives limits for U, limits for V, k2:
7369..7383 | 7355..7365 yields 1.45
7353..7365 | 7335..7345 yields 1.86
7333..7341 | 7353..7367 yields 1.38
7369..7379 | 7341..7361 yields 1.54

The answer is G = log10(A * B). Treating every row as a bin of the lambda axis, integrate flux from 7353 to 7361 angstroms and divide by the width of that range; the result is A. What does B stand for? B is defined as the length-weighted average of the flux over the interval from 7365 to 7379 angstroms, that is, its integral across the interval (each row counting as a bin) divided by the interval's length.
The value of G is 0.426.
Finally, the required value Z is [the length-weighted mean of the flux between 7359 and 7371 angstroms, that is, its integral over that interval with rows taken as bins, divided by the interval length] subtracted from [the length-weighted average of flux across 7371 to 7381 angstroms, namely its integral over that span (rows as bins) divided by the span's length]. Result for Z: -0.12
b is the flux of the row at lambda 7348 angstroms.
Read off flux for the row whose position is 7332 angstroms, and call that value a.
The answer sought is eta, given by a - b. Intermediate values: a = 1.41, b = 1.57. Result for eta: -0.16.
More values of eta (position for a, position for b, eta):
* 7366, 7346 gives 0.15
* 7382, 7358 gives -0.05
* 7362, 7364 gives 0.00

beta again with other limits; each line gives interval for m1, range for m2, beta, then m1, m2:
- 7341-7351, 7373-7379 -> 0.10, 1.62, 1.52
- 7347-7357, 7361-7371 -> 0.02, 1.69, 1.67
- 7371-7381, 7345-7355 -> -0.03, 1.59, 1.62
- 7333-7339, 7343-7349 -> 0.03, 1.56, 1.53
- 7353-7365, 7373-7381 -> 0.16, 1.69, 1.53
